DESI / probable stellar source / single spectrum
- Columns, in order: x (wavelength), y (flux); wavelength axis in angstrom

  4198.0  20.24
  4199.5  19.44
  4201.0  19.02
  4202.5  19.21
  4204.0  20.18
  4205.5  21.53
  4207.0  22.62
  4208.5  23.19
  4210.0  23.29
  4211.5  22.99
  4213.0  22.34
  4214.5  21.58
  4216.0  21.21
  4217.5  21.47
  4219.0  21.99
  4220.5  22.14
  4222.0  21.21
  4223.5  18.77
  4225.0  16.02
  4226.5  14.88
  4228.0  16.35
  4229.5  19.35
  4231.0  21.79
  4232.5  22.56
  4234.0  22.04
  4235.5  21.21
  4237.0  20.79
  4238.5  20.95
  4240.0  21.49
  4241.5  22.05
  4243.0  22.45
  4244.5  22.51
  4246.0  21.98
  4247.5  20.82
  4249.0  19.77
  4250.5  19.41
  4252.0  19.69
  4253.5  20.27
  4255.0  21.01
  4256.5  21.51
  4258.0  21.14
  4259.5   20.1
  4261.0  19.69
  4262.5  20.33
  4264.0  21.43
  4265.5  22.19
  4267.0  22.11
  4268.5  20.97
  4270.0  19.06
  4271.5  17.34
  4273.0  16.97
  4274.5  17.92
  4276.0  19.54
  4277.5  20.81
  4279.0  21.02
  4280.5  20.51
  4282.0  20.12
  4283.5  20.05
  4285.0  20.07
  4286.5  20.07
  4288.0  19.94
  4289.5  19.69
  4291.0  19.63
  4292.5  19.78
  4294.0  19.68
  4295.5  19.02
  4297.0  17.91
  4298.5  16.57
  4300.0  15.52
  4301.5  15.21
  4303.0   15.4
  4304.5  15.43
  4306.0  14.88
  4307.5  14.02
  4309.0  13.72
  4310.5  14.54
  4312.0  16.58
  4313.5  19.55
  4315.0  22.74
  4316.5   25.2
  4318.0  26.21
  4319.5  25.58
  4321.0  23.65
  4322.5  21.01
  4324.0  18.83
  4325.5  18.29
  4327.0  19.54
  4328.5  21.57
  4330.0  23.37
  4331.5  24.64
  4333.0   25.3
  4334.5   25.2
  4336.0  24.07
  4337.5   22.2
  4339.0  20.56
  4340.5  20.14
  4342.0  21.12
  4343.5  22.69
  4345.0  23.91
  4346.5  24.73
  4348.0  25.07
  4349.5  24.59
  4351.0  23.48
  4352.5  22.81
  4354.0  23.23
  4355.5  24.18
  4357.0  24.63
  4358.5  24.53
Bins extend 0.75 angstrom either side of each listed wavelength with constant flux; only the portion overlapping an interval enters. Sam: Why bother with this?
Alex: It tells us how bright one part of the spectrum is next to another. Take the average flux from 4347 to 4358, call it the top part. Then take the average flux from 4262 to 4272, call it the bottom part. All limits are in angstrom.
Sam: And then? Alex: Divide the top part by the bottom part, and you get 1.17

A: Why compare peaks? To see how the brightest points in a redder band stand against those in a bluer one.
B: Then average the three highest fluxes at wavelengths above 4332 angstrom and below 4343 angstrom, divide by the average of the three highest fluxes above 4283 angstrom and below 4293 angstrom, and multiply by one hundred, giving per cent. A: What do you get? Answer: 124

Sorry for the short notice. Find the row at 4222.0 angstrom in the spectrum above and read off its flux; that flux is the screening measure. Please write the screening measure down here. 21.21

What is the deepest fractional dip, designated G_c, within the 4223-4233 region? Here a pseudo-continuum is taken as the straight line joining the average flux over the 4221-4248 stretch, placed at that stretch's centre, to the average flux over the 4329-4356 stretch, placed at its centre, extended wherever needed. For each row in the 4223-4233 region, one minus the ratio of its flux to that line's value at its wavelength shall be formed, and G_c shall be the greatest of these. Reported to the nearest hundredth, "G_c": 0.26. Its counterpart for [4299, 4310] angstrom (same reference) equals 0.39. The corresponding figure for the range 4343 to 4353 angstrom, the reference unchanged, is 0.04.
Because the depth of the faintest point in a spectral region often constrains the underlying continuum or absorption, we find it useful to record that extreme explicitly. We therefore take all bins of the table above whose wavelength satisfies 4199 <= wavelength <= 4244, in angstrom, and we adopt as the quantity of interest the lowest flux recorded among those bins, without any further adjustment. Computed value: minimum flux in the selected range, 14.88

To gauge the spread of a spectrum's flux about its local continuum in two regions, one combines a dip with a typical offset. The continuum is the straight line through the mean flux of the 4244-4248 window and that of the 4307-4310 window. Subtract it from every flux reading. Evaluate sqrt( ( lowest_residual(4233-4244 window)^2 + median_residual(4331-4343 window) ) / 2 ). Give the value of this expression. 2.9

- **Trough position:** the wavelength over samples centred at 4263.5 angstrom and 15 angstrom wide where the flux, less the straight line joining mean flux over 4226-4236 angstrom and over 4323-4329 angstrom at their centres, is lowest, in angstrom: 4270.0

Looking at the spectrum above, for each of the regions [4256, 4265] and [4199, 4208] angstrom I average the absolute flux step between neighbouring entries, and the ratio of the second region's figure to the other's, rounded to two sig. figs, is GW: 1.1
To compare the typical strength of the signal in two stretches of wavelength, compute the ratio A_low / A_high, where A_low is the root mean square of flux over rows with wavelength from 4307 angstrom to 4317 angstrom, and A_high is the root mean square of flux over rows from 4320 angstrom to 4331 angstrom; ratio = 0.88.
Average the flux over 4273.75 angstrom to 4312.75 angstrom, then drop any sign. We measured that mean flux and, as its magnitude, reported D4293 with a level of 18.0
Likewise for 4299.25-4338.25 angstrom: 20.1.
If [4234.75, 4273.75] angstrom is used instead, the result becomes 20.7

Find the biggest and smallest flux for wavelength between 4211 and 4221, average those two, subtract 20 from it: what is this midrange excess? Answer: 2.1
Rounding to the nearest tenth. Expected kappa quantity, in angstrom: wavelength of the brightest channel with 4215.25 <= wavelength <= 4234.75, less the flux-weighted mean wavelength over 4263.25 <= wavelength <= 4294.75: -46.4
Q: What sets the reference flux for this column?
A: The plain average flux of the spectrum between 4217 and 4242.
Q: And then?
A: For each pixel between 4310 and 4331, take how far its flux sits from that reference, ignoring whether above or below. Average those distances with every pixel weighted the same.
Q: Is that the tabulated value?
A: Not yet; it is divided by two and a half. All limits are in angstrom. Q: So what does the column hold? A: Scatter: 1.18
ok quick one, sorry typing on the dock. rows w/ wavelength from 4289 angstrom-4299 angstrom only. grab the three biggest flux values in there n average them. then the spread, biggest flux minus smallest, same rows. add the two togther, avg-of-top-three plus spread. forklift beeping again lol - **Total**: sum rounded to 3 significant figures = 22.9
